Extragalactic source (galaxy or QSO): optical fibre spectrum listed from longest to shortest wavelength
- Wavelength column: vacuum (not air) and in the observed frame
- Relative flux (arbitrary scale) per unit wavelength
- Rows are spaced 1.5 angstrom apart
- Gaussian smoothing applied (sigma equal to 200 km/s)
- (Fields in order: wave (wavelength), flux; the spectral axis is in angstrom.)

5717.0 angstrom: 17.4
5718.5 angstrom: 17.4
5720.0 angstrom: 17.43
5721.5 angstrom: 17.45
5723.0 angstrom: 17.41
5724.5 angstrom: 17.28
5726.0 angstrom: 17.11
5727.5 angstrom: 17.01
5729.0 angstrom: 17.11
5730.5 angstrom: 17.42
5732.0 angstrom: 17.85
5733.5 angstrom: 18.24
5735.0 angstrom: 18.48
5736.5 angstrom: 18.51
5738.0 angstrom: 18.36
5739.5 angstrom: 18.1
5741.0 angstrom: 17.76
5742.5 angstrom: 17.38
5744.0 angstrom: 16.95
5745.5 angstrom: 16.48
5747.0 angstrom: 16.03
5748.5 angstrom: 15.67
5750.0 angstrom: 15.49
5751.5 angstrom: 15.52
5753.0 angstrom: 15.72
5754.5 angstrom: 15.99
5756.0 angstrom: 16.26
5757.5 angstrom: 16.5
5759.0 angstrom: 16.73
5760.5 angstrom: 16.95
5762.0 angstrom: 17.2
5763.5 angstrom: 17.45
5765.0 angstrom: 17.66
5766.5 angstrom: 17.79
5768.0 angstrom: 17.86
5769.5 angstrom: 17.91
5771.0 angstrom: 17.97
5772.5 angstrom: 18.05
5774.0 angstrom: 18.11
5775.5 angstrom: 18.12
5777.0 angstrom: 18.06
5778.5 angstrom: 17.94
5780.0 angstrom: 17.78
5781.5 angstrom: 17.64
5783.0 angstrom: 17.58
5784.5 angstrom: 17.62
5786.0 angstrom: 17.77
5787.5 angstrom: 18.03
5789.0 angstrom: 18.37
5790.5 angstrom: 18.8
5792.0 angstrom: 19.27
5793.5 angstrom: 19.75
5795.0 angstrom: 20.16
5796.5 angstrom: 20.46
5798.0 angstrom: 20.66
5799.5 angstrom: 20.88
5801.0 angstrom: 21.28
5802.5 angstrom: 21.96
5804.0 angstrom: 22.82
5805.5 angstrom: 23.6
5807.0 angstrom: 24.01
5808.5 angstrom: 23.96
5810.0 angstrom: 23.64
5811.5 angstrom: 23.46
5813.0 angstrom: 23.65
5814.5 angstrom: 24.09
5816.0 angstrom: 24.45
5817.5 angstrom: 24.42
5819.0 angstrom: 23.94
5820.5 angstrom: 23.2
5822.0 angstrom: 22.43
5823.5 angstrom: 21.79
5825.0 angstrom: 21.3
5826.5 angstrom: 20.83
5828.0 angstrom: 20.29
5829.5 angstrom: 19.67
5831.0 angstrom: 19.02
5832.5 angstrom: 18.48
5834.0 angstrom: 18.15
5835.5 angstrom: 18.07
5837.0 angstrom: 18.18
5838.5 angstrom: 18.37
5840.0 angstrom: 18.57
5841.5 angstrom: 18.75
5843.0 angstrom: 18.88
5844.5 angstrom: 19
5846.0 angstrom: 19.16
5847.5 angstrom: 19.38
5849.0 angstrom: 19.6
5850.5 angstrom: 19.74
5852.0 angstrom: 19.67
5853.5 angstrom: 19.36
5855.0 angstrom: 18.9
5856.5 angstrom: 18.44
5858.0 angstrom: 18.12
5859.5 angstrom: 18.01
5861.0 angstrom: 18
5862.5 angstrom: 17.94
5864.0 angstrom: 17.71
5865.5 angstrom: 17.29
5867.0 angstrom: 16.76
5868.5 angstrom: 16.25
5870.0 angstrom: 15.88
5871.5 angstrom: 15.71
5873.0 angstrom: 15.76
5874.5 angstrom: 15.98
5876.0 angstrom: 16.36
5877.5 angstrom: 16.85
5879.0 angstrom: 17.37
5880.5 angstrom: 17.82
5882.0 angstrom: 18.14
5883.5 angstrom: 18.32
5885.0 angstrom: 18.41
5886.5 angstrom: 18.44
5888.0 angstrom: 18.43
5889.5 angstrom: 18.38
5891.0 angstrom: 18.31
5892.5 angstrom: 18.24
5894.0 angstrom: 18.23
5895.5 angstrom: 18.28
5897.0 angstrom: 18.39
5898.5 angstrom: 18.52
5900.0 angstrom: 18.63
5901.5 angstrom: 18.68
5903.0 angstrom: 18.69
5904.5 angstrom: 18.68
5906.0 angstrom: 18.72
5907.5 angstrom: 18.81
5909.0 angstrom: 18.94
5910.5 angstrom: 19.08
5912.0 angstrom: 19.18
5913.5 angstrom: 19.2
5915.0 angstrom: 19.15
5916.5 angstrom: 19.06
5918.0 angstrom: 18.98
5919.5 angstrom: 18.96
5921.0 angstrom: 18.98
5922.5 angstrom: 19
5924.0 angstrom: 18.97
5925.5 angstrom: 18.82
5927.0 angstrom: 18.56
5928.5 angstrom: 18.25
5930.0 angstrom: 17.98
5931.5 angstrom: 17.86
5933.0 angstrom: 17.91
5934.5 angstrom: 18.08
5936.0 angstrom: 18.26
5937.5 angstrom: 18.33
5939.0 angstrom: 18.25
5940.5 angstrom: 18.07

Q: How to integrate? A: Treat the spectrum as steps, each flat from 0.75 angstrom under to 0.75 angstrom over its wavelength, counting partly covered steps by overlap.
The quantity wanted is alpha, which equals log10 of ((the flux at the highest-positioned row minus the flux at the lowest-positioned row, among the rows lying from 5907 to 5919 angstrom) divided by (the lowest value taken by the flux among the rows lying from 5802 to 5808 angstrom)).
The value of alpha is -2.11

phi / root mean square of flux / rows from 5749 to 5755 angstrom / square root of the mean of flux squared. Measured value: 15.7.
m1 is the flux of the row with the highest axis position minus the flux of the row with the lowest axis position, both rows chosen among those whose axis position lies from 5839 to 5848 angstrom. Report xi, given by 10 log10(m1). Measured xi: -0.9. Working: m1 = 0.8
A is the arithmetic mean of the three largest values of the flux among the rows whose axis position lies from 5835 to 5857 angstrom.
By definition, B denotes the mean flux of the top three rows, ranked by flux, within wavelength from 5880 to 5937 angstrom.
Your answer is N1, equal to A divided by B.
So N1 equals 1.03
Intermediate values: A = 19.7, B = 19.2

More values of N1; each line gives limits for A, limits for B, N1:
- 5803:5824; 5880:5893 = 1.32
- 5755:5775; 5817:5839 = 0.76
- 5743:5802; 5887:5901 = 1.13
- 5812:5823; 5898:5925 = 1.27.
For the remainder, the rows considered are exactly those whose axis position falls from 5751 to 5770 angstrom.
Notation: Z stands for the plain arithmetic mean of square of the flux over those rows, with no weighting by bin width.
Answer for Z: 286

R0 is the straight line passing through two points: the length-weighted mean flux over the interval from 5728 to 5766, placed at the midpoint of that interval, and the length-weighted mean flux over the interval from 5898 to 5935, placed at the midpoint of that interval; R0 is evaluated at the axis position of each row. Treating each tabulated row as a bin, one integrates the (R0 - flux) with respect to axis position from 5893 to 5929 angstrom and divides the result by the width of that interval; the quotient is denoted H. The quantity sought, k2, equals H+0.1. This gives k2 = -0.02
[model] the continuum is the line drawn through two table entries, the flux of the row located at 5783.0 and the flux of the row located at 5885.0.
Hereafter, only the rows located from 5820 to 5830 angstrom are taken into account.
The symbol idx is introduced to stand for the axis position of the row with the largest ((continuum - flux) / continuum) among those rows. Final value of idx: 5829.5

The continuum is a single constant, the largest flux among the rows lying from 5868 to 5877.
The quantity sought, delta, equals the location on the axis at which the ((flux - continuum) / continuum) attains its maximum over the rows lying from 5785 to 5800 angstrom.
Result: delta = 5799.5 angstrom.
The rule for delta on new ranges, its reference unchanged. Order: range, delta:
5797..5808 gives 5807.0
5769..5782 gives 5775.5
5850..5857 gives 5850.5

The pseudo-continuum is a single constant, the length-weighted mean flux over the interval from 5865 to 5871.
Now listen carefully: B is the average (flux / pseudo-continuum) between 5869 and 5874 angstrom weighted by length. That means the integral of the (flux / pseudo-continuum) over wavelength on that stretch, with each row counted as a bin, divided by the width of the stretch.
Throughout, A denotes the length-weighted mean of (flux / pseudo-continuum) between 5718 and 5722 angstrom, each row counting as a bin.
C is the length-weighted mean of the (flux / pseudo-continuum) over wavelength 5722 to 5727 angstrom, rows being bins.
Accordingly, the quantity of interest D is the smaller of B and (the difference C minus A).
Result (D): -0.01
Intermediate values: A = 1.06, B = 0.96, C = 1.05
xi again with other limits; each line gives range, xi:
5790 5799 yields 2.7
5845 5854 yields -7.0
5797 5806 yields 4.7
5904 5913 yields -3.0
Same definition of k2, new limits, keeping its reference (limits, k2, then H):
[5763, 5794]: -0.62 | -0.7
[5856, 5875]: 1.25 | 1.1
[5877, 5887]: 0.55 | 0.5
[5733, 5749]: -0.39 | -0.5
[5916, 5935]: 0.33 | 0.2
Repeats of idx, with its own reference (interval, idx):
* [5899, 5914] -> 5900.0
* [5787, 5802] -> 5787.5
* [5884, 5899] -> 5894.0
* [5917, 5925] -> 5924.0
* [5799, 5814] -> 5799.5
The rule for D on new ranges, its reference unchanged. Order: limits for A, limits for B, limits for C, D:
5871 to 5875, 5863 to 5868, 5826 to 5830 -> 0.27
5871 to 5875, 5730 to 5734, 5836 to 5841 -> 0.16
